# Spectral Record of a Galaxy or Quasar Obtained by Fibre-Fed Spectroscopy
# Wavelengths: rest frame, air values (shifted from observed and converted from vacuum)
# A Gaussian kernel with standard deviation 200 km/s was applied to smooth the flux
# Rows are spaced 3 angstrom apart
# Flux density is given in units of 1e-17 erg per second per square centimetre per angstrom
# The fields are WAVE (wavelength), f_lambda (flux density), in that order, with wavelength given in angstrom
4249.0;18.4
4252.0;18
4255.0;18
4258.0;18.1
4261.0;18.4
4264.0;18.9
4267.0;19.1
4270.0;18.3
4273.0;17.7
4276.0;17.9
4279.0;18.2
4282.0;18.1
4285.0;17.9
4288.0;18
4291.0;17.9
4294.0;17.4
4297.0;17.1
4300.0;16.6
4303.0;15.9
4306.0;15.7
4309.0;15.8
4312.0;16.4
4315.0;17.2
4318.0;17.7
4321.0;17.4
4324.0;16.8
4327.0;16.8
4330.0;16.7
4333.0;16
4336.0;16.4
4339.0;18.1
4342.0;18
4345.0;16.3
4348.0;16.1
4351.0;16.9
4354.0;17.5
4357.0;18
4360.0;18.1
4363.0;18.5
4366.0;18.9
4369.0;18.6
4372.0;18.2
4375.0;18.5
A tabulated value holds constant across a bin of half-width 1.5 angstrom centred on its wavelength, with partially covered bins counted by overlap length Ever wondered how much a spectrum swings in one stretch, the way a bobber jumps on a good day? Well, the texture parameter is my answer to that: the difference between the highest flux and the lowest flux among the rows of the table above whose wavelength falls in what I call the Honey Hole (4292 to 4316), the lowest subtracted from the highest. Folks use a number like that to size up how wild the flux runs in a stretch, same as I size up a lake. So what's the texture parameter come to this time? 1.7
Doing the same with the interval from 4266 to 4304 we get 3.2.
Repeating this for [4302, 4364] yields 2.8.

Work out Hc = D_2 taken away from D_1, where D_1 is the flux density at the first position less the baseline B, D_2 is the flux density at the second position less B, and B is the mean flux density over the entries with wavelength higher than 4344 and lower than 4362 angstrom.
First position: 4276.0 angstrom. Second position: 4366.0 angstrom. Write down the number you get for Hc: -1.0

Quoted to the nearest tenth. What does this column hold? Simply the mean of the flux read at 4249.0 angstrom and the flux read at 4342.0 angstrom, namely 18.2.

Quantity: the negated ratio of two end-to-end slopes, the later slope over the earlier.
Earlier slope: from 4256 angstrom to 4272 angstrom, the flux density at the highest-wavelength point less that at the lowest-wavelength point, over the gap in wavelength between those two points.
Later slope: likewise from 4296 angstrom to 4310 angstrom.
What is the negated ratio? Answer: 6.5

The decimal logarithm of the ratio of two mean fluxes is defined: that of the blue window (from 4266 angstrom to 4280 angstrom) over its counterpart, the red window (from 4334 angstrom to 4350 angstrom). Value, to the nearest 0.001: 0.031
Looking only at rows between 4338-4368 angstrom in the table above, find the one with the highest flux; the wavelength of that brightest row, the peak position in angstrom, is 4366.0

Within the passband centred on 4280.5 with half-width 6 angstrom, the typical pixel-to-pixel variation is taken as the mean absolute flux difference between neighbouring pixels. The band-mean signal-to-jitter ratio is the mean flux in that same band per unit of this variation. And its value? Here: 90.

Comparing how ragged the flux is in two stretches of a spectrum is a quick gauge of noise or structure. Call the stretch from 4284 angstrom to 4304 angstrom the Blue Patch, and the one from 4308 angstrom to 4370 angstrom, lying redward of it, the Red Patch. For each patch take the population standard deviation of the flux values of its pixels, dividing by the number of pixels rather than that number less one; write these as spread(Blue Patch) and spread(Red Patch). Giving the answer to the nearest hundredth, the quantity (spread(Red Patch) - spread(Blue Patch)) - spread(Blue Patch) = -0.55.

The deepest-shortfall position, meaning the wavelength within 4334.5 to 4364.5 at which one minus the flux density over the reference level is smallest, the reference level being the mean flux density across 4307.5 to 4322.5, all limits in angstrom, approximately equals 4363.0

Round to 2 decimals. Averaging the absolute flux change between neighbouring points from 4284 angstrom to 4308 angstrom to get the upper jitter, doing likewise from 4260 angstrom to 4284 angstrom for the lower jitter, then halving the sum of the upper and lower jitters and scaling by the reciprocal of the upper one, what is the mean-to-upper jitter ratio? 1.06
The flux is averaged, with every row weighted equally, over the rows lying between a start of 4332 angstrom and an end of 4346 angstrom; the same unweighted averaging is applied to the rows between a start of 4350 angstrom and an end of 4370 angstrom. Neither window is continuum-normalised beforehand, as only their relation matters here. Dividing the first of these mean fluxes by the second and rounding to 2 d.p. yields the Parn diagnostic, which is 0.94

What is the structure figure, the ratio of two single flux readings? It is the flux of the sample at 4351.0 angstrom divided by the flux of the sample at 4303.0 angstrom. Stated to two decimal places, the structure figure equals 1.06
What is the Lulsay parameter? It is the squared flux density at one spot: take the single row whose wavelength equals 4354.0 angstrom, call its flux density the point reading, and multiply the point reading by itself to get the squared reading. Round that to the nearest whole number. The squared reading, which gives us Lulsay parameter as 306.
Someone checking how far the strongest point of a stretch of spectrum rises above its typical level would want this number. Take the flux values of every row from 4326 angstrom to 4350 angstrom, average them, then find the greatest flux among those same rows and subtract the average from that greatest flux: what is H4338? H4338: 1.30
